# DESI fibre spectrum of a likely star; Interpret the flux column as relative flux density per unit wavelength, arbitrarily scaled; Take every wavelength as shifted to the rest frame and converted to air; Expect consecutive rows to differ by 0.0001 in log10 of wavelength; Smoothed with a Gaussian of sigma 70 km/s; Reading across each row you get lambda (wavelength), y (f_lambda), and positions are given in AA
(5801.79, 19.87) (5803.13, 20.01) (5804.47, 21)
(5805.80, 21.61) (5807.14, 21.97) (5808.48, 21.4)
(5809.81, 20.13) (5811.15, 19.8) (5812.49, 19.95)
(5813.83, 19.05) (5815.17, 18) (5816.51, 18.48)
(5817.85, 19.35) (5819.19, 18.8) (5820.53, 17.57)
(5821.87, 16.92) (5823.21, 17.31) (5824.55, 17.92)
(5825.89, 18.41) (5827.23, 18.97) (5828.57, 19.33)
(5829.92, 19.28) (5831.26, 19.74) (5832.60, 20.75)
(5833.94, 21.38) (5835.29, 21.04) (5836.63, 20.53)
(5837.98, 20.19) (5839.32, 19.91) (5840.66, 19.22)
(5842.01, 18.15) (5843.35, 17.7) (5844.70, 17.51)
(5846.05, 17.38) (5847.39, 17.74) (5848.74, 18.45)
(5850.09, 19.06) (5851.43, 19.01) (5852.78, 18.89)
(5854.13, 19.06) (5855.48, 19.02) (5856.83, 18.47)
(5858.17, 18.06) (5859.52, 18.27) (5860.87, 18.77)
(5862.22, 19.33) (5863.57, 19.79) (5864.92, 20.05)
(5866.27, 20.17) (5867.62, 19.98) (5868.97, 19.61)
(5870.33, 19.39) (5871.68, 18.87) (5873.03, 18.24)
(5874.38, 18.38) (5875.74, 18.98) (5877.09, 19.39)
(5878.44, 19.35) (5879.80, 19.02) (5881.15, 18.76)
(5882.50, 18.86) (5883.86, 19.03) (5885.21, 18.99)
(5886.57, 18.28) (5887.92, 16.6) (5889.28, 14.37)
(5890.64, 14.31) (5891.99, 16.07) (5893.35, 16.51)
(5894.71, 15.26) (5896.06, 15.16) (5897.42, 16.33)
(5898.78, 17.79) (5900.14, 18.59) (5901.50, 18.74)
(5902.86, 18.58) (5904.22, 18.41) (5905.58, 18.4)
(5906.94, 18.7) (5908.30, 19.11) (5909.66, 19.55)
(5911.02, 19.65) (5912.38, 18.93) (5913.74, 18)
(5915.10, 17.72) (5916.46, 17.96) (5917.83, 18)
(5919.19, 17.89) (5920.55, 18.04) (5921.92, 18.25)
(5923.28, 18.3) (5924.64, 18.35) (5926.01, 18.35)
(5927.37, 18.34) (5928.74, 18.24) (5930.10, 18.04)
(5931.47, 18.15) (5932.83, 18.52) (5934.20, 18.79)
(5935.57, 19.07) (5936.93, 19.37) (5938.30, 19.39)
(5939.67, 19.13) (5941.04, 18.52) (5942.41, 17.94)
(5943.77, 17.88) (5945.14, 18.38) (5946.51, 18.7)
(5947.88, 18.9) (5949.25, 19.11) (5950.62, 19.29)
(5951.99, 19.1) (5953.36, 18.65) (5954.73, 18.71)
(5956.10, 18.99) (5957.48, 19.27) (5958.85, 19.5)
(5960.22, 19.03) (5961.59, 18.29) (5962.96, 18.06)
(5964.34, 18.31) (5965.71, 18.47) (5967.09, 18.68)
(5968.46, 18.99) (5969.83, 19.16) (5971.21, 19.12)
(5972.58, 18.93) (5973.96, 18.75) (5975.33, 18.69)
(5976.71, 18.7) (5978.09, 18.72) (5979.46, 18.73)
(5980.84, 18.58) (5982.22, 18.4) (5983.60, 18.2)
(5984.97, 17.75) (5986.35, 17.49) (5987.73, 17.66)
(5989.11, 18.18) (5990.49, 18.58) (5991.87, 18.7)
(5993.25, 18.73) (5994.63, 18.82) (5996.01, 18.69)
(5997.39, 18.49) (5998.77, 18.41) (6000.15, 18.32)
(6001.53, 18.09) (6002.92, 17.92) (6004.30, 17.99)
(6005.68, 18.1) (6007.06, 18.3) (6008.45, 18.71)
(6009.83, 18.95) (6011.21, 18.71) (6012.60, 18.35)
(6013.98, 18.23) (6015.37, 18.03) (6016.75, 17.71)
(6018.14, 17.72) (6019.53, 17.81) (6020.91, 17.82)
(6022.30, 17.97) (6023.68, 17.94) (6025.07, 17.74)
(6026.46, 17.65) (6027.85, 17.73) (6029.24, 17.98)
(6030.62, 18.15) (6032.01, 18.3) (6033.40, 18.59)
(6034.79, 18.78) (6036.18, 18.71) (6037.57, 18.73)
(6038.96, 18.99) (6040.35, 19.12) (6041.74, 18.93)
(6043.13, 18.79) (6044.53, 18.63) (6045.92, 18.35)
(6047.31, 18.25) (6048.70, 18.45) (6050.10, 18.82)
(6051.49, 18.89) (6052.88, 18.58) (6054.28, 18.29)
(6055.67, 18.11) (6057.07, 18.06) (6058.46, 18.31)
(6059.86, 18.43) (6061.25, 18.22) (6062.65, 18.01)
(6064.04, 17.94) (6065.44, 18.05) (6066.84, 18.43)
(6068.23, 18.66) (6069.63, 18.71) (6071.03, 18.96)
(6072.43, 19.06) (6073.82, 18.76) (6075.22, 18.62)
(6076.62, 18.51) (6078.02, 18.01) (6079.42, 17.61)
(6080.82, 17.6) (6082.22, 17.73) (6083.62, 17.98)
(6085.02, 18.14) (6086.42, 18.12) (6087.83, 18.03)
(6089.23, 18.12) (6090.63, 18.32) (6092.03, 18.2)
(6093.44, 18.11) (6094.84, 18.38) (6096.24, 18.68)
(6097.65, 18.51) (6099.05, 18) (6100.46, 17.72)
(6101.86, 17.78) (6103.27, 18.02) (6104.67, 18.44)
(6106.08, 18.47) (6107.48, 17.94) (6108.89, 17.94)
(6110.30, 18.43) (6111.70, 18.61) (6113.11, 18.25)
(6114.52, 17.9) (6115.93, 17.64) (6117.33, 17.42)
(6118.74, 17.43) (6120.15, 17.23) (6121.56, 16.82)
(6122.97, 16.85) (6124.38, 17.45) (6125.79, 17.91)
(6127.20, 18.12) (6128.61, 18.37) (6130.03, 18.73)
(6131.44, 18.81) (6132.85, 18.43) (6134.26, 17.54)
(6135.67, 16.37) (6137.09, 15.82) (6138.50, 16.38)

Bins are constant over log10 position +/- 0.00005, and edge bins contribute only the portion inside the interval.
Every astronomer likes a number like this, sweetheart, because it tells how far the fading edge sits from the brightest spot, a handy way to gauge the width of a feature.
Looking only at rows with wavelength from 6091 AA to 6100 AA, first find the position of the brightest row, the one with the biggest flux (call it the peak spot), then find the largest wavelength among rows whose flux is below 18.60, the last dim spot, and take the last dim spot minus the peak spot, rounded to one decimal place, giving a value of 2.8 AA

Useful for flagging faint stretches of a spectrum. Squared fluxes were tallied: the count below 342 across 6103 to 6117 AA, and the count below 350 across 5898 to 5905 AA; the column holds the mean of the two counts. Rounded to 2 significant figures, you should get 6.5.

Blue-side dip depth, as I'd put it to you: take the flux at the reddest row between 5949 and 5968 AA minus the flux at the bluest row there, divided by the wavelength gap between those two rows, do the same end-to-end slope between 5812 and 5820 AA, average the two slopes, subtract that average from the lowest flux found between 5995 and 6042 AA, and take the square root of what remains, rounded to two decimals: 4.21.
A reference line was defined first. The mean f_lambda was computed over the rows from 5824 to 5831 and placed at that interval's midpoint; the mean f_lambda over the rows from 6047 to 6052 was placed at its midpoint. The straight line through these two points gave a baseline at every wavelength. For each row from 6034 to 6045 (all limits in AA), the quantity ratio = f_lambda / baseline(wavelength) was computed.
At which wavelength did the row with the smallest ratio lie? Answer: 6044.53 AA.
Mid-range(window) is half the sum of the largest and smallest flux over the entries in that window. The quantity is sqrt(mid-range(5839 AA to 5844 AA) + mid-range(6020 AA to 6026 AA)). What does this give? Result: 6.05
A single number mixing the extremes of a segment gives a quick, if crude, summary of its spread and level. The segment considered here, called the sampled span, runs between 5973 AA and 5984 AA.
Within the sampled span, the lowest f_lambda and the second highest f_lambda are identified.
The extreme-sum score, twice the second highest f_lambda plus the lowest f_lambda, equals 55.7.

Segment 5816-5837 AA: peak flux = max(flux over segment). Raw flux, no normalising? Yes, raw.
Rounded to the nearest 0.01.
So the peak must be 21.38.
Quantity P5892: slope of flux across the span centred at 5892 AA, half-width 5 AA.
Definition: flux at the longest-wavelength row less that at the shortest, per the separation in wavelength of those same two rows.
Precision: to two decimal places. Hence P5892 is -0.18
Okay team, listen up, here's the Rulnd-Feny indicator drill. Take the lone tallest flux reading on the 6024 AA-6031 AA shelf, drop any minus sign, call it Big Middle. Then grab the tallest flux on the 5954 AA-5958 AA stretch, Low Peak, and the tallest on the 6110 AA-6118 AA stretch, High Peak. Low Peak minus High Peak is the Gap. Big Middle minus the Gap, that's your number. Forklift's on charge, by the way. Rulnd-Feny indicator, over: 17.5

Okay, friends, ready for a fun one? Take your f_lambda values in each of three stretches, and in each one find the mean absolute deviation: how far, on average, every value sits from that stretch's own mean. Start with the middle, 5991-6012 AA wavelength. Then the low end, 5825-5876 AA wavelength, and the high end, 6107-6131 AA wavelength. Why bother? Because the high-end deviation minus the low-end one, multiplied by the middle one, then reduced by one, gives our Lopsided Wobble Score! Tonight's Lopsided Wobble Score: -1.08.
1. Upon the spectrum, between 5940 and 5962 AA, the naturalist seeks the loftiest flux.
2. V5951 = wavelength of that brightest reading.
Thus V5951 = 5958.85 AA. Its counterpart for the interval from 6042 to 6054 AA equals 6051.49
